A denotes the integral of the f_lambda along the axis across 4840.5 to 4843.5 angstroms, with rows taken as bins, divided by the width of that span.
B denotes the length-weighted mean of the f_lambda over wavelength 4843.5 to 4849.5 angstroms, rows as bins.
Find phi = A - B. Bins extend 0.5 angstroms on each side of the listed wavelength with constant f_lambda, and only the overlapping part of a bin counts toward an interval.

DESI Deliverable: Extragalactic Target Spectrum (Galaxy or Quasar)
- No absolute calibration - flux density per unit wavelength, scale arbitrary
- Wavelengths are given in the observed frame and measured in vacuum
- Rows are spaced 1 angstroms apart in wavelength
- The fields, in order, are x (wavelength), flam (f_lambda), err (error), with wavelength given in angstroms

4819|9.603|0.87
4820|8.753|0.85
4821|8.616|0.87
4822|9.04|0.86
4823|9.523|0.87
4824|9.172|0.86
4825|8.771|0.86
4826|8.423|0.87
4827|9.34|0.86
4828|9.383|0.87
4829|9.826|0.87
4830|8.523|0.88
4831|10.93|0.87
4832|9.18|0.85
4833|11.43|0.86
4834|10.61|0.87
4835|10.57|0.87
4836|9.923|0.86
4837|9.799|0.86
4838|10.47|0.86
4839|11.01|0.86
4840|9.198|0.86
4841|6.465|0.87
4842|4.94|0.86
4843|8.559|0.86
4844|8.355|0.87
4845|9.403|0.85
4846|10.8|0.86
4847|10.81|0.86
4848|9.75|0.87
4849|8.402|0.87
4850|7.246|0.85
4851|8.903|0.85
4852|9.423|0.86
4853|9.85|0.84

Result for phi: -2.9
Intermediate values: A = 6.7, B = 9.6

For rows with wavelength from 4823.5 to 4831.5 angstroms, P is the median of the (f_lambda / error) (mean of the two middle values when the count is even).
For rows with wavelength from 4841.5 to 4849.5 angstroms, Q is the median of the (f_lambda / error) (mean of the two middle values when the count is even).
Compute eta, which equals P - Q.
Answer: 0.2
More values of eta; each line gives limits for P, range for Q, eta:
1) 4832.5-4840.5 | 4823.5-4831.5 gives 1.4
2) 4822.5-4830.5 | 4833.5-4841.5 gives -1.1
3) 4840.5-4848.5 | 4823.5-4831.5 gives -0.2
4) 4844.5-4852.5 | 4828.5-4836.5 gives -0.8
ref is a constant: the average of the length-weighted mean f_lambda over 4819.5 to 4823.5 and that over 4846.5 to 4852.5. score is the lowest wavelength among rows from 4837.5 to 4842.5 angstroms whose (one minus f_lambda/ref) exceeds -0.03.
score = 4840 angstroms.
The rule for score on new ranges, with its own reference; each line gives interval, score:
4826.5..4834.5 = 4830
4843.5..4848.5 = 4844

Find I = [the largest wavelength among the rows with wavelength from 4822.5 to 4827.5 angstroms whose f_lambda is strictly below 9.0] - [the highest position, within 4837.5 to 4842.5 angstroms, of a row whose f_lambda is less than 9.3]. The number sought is -16 angstroms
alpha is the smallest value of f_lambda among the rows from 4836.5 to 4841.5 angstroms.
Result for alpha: 6.465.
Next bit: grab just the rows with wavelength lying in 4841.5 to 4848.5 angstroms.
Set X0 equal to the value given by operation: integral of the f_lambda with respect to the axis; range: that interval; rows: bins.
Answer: 63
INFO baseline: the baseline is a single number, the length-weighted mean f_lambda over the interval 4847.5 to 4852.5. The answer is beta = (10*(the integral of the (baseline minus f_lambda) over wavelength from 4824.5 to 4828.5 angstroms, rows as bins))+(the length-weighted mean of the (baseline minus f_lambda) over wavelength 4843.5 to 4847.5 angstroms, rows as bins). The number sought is -10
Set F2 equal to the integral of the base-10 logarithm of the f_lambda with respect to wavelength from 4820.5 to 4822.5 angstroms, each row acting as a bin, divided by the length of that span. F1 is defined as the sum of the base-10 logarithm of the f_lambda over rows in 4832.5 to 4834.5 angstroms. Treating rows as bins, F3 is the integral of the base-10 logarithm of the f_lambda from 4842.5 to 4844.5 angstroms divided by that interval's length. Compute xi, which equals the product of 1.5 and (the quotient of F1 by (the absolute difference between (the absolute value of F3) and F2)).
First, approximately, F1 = 2.08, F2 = 0.95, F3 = 0.93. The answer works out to 168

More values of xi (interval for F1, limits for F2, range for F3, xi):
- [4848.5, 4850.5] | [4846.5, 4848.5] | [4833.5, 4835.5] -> 199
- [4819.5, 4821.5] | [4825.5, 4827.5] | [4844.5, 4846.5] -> 51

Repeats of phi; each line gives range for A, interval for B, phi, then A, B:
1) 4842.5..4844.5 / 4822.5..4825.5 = -0.7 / 8.5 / 9.2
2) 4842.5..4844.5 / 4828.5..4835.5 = -1.7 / 8.5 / 10.2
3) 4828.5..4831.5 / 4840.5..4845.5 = 2.2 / 9.8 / 7.5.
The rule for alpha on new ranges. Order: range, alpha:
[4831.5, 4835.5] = 9.18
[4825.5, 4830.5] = 8.423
